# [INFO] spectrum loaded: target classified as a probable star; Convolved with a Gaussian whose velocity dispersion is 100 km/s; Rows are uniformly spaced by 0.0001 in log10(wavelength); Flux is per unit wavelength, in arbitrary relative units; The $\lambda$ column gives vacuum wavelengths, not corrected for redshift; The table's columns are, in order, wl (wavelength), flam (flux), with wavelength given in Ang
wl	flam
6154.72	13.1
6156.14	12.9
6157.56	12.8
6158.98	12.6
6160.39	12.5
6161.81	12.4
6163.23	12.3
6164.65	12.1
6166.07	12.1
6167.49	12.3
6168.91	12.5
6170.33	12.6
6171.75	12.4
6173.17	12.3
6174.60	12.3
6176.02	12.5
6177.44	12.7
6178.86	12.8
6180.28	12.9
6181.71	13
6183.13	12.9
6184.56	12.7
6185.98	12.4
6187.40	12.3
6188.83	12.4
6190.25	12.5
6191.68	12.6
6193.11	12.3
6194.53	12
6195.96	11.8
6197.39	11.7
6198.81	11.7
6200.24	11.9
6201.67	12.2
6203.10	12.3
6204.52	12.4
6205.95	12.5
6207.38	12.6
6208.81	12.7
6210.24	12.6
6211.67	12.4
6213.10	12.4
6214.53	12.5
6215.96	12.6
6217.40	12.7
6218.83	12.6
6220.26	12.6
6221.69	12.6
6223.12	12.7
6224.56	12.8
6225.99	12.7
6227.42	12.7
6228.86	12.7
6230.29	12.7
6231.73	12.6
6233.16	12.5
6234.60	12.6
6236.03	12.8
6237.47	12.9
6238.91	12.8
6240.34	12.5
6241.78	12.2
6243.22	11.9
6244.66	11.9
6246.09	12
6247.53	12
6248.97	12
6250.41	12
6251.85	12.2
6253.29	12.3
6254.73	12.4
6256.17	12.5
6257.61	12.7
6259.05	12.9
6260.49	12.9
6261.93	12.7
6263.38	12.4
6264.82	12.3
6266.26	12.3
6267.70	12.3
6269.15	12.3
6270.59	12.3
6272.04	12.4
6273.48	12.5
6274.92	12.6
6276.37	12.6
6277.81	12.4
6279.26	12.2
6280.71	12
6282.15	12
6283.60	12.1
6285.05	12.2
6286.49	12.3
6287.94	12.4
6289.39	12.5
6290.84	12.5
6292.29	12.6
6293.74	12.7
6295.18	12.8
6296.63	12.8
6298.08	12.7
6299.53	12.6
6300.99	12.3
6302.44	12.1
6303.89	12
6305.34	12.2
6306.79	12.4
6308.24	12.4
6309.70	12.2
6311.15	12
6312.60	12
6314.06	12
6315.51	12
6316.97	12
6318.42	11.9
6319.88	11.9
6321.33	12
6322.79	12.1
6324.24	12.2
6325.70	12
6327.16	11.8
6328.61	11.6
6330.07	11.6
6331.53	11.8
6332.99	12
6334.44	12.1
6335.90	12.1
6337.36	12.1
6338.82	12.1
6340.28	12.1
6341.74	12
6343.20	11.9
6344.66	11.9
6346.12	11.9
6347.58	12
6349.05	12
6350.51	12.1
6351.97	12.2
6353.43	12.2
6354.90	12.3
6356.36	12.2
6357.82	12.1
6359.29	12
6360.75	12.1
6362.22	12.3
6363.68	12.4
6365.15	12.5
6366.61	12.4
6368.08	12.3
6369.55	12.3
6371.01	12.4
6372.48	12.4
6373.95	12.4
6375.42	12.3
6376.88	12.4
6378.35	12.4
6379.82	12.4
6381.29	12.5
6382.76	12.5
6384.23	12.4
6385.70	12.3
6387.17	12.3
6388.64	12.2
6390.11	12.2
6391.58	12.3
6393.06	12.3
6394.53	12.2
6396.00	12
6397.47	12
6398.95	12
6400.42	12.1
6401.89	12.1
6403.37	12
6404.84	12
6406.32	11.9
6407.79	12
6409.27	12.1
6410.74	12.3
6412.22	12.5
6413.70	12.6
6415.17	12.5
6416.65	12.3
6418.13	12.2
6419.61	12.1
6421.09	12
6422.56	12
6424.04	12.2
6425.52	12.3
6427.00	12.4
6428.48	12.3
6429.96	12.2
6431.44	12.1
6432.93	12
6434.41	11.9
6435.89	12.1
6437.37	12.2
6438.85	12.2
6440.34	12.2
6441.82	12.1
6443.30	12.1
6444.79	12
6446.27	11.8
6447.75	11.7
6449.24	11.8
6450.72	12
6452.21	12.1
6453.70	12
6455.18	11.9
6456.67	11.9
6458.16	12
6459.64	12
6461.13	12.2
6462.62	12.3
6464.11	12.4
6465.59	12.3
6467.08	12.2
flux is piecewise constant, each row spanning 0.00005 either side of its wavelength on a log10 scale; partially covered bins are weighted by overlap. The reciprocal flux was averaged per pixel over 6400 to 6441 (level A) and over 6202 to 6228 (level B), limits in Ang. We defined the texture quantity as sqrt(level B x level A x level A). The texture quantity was 0.0232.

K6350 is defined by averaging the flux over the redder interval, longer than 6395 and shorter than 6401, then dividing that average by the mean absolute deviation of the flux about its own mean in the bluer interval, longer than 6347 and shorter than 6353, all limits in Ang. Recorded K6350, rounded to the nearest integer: 160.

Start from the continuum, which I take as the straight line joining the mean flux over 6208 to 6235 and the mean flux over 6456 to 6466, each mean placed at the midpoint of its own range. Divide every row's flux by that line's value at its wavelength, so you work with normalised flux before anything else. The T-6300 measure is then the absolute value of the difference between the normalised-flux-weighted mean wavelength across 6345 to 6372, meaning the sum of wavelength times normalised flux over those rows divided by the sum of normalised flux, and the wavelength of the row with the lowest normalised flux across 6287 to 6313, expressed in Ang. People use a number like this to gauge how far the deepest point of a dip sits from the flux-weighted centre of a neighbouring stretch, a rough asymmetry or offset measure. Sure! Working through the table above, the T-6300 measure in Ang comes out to 54.8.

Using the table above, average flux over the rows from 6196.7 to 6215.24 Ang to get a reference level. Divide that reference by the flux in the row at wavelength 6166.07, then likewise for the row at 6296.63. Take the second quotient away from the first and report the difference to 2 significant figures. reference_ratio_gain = 0.056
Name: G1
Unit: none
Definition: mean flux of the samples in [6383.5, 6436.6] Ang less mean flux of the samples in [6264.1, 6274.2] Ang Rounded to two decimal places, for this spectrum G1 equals -0.17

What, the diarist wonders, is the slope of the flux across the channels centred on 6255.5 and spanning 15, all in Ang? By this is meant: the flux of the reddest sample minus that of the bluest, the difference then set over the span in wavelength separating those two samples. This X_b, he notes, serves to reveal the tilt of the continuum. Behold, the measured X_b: 0.054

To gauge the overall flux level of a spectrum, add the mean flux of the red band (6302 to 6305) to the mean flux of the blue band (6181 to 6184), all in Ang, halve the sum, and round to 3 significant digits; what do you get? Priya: 12.5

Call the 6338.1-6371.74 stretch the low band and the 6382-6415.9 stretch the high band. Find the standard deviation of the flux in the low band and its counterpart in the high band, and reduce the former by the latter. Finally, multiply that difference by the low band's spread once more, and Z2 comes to -0.004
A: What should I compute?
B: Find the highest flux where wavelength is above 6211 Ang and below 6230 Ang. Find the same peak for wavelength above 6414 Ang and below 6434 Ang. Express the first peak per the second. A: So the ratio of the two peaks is 1.024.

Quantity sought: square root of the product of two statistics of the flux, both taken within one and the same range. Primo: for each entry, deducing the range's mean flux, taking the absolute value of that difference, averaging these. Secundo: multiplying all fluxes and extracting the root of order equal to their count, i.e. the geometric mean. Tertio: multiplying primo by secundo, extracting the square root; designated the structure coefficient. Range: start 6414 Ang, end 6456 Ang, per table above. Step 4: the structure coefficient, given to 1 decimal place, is 1.3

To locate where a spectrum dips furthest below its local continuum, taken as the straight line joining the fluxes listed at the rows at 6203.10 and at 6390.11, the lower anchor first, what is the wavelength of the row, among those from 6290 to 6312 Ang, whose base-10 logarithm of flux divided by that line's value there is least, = 6303.89 Ang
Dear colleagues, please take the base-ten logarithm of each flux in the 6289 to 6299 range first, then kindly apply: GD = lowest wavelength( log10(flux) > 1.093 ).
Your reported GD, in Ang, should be 6289.39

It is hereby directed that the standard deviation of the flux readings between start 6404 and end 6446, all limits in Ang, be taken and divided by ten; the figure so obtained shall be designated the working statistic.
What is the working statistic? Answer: 0.018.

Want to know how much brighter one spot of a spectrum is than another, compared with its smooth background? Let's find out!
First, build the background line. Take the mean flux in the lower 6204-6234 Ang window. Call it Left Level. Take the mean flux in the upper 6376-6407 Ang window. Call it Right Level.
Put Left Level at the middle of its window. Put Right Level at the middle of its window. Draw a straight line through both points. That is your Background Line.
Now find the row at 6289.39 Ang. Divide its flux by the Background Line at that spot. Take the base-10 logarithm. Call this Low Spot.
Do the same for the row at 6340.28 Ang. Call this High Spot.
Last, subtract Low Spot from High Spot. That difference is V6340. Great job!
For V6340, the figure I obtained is -0.010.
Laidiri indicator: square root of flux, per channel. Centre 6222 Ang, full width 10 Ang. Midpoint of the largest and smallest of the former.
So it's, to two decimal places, 3.56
